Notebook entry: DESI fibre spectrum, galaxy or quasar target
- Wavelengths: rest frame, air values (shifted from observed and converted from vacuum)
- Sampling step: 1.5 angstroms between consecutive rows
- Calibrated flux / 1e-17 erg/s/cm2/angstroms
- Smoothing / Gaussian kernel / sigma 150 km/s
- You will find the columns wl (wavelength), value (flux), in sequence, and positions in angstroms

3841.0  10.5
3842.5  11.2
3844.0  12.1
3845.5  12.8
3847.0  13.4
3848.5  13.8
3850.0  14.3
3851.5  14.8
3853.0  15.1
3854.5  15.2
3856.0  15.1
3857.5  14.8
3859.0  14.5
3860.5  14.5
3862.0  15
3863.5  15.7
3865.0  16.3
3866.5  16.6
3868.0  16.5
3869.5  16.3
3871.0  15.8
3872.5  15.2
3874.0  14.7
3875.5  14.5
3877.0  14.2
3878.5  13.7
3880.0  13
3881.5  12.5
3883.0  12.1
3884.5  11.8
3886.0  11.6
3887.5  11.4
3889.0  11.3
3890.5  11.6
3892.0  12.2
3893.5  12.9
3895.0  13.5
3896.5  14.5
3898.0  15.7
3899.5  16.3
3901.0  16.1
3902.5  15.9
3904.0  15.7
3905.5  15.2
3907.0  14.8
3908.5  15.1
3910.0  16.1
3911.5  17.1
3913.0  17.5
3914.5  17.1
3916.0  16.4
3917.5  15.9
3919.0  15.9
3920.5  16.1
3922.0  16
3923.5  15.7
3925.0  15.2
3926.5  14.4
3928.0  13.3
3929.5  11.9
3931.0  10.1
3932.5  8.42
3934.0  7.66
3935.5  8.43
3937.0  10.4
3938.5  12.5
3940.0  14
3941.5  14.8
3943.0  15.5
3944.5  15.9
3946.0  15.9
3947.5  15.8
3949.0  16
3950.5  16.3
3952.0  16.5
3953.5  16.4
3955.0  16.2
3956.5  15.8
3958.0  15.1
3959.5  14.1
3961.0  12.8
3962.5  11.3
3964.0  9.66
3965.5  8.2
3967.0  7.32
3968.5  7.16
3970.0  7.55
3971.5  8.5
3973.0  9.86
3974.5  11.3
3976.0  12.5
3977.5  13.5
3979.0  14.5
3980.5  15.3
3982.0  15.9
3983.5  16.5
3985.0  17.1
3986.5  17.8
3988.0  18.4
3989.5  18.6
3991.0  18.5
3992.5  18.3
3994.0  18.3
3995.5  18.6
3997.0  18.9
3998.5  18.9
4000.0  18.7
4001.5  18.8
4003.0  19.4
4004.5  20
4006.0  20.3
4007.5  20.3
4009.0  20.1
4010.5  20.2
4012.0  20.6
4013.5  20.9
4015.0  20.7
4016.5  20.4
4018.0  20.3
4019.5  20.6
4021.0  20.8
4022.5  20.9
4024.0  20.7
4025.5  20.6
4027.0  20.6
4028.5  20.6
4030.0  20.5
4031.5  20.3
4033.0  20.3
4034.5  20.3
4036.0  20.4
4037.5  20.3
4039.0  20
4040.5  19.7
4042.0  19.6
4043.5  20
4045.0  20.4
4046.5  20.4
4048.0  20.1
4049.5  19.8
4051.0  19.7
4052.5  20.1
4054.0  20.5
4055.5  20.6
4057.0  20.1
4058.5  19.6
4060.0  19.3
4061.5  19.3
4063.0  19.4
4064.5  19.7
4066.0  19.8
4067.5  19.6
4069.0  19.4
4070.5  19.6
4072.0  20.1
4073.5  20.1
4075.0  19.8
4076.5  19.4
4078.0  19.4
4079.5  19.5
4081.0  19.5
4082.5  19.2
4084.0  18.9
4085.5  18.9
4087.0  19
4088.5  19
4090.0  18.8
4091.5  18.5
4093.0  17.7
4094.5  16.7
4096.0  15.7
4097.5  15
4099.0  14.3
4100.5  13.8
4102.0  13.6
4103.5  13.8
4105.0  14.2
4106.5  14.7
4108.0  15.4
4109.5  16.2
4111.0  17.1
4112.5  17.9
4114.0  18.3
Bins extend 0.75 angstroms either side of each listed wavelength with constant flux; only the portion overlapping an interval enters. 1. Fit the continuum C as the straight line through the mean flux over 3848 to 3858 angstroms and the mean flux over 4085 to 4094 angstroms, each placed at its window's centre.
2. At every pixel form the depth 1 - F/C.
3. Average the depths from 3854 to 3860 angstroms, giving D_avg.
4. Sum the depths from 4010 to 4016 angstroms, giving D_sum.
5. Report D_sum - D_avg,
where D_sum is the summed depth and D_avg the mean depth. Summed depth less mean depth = -0.7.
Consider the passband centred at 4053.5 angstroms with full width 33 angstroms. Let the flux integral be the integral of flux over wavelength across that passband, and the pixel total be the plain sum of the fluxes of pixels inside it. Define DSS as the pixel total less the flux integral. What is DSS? -219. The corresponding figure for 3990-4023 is -217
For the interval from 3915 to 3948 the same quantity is -150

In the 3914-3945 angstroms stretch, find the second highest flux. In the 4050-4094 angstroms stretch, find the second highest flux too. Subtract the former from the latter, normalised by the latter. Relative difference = 0.20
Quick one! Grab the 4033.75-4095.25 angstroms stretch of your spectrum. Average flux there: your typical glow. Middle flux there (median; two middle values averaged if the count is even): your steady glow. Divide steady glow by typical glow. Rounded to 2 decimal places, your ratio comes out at 1.00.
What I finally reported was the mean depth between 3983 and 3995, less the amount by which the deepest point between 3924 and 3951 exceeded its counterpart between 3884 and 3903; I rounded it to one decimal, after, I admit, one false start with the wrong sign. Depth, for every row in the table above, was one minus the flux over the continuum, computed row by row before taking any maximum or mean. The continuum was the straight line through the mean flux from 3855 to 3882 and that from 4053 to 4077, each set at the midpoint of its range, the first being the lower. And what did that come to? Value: -0.3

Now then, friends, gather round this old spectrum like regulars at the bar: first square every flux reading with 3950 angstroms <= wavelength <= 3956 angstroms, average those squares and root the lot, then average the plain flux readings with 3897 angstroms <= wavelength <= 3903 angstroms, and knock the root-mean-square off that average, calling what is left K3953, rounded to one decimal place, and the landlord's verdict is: -0.4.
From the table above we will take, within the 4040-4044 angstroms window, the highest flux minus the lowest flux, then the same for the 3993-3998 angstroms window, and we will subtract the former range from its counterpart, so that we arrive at 0.2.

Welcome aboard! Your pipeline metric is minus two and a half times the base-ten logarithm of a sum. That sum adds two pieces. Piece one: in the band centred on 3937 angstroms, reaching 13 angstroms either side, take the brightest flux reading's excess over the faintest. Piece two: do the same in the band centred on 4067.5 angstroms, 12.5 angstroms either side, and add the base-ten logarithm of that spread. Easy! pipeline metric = -2.3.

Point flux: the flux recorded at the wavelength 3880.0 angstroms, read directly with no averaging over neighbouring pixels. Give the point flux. 13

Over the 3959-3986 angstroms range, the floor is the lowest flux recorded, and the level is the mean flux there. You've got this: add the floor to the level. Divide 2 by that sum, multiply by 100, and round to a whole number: 11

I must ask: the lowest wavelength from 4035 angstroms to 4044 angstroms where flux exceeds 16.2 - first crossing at 4036.0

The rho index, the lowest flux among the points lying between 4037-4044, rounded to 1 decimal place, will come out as 19.6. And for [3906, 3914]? 14.8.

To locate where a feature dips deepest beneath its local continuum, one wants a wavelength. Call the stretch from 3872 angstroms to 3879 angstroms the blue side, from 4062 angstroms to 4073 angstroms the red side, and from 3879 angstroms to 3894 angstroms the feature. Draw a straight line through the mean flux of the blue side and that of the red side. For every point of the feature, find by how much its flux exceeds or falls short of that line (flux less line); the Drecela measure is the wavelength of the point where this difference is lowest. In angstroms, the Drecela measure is 3889.0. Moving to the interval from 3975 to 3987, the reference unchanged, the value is 3976.0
